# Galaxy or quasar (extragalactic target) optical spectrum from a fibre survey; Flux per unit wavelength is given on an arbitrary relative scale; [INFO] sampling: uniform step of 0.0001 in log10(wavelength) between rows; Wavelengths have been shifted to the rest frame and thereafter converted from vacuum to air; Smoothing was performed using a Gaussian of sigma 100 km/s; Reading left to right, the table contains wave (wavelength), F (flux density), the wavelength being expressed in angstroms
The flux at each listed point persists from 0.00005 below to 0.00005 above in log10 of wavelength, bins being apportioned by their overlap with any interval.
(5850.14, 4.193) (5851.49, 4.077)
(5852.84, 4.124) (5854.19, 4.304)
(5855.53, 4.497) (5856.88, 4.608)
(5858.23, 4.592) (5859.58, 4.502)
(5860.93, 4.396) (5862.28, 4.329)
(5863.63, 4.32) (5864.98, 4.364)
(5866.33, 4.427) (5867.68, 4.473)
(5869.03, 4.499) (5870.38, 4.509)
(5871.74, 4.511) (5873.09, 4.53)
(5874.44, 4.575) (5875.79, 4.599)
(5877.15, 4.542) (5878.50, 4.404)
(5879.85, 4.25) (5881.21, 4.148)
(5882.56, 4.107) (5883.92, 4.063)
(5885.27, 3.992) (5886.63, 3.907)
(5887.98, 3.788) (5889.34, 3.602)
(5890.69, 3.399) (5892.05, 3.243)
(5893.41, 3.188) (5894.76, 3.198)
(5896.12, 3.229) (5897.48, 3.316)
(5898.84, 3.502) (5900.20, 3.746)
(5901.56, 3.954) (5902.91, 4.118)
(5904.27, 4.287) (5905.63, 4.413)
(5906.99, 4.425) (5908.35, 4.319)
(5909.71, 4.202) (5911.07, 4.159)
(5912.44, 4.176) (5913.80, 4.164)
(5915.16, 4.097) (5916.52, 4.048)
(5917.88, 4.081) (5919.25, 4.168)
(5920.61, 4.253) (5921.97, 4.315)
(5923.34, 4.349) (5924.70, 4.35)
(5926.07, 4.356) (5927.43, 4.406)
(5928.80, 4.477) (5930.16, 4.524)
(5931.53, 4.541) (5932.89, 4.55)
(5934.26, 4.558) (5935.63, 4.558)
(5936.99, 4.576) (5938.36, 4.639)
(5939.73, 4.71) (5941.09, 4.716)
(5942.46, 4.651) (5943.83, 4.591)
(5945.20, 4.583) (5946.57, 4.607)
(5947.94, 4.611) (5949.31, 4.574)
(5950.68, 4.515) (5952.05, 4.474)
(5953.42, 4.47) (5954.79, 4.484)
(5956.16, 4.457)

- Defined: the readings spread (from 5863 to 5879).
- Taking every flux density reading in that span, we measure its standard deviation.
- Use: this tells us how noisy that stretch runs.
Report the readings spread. 0.08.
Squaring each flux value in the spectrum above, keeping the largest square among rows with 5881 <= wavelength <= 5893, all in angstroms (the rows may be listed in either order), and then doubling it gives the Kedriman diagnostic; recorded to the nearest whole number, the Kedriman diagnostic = 34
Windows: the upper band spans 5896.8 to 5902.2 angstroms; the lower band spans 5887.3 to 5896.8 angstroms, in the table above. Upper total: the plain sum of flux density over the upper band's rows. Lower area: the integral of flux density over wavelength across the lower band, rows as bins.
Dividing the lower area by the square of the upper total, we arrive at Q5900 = 0.15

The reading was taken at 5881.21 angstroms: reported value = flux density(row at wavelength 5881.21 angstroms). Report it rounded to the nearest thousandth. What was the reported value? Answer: 4.148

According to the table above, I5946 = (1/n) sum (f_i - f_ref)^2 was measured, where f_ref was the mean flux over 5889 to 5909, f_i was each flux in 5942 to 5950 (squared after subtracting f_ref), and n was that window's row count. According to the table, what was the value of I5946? 0.8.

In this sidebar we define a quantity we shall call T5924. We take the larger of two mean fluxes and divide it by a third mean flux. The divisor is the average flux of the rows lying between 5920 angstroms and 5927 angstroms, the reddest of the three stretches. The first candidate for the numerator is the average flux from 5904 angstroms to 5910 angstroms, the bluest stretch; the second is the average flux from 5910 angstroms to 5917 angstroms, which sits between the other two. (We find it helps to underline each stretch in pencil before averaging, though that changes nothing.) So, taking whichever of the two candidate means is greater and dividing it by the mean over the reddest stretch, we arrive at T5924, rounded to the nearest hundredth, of 1.00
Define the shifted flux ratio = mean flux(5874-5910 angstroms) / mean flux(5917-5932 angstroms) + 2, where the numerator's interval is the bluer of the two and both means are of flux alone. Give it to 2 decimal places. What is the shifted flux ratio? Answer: 2.91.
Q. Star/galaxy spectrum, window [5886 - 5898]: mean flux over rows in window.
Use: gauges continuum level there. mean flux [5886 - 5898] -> 3.4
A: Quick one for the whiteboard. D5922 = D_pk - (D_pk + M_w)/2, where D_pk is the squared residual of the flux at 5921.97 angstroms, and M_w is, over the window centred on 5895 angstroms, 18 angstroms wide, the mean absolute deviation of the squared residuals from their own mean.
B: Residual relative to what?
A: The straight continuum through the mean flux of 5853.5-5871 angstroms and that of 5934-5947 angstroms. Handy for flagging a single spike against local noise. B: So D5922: -0.22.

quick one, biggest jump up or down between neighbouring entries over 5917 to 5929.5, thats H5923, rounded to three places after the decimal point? 0.087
